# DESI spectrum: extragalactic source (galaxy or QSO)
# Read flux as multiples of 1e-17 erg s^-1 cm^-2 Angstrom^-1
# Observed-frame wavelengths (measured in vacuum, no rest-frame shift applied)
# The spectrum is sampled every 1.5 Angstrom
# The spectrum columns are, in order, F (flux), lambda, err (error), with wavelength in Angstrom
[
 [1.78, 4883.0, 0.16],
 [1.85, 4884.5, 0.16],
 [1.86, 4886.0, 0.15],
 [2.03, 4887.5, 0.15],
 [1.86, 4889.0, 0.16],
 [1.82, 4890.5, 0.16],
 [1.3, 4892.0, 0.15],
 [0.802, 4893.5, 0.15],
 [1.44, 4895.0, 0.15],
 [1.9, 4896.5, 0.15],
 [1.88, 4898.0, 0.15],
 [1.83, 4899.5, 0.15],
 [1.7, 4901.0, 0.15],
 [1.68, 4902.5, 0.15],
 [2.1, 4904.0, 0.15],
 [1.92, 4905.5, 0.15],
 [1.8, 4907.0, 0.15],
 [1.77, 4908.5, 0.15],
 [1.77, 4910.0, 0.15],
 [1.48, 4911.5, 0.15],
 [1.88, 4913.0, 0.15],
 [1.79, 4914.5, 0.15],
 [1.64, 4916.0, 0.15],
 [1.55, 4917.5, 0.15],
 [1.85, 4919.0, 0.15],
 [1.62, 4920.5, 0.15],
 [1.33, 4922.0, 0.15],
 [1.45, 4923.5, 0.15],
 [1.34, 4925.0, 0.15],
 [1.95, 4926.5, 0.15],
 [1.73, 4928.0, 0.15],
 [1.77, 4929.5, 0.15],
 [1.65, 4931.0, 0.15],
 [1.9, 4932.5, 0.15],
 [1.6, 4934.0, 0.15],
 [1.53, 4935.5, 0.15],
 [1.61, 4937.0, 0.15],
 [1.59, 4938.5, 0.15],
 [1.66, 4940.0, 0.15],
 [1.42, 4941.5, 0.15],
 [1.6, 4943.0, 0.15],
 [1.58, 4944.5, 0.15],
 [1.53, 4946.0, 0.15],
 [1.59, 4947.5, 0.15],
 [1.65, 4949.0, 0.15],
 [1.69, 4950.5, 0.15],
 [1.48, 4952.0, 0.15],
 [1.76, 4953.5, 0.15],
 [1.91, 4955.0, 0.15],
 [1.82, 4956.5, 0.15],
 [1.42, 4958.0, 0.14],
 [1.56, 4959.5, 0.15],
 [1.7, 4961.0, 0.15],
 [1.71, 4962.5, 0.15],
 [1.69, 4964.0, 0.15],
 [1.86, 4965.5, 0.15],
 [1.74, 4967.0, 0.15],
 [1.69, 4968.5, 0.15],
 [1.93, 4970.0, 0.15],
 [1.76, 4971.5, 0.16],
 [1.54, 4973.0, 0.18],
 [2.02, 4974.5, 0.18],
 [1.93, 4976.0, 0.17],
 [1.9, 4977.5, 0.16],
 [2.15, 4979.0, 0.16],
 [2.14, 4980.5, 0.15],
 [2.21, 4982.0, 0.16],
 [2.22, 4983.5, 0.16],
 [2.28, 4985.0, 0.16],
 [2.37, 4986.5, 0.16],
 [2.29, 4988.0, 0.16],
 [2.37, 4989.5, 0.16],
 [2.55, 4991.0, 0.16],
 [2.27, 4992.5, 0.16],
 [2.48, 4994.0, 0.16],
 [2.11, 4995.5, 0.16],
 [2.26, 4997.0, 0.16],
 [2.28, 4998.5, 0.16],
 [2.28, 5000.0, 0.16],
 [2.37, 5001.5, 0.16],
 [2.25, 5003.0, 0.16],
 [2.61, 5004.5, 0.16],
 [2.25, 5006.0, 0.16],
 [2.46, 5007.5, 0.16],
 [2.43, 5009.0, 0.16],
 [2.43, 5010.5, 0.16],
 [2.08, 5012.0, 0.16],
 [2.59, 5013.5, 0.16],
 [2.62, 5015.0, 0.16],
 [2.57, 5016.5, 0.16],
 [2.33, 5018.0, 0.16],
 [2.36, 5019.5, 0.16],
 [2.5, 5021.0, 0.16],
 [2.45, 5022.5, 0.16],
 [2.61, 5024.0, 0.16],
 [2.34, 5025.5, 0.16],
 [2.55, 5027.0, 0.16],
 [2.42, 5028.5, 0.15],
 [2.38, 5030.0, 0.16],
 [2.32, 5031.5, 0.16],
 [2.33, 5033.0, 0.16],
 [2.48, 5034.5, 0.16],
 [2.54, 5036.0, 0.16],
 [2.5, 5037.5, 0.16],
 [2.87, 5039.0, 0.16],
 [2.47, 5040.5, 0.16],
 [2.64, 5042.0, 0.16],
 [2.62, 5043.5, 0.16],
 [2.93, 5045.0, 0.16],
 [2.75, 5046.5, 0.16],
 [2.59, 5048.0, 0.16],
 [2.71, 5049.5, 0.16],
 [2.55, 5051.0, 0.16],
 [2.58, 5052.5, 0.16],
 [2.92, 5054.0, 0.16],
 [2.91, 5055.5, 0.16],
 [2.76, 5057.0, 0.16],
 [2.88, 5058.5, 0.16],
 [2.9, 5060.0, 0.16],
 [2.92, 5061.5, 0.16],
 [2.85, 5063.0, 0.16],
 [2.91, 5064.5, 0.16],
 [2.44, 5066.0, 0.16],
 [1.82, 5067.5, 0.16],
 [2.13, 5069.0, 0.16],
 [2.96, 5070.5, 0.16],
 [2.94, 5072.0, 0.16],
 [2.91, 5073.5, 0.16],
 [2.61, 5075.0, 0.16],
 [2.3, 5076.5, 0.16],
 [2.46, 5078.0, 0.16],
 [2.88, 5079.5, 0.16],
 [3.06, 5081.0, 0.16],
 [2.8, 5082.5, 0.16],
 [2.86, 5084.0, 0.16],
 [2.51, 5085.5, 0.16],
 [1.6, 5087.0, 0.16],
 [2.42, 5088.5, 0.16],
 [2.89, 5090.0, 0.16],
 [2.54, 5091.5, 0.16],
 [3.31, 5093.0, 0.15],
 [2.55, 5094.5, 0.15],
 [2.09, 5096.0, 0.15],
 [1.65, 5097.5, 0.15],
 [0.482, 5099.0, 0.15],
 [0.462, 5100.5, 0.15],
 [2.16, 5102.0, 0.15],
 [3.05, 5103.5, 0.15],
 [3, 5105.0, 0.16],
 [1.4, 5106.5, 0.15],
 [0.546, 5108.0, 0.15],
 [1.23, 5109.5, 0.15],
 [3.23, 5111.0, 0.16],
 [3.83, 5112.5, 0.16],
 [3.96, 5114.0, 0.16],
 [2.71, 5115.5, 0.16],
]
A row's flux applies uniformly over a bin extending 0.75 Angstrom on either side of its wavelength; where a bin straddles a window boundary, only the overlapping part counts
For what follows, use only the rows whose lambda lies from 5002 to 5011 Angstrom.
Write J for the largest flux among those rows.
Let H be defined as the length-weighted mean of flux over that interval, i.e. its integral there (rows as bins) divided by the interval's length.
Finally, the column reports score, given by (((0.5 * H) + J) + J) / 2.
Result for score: 3.21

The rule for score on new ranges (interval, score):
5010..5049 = 3.56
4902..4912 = 2.55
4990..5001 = 3.13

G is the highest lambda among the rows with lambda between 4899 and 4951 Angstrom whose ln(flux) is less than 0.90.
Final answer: 4950.5 Angstrom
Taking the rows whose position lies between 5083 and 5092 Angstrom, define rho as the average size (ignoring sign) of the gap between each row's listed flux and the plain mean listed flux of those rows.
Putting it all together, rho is 0.31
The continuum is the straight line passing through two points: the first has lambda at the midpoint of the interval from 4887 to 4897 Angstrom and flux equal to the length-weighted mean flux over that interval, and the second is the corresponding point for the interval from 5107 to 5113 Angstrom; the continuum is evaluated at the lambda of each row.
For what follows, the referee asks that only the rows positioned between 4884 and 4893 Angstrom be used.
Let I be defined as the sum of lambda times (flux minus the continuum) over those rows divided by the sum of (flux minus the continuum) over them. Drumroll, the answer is 4886.5 Angstrom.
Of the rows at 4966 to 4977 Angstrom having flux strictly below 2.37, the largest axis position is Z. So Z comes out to 4976.0 Angstrom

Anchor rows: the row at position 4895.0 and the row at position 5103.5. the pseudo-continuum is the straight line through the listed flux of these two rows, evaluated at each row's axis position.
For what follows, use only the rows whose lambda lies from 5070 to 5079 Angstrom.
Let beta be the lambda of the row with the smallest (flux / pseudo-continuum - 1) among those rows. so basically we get 5076.5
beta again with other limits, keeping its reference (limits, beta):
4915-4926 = 4925.0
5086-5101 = 5100.5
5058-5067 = 5066.0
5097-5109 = 5100.5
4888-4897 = 4893.5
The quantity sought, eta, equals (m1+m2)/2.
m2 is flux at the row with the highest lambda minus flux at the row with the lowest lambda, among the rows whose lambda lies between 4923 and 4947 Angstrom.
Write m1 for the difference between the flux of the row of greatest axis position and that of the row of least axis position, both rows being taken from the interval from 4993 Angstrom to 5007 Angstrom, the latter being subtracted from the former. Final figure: -0.1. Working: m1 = -0.23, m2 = 0.1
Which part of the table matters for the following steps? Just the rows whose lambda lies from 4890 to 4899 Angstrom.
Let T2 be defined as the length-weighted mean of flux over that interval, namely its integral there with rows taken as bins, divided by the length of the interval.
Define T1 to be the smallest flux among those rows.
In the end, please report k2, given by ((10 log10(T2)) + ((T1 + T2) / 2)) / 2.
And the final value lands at 1.5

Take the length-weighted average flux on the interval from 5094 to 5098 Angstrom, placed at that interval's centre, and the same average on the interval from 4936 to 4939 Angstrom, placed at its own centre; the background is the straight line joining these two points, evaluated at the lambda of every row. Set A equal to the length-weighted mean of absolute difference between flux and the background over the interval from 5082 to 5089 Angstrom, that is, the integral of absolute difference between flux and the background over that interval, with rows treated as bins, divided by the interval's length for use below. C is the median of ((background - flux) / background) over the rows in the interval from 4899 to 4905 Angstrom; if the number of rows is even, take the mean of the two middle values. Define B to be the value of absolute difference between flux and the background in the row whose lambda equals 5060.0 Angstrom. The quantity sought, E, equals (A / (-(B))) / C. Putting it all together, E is 3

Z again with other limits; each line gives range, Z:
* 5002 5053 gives 5033.0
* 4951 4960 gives 4959.5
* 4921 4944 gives 4943.0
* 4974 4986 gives 4985.0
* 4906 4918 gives 4917.5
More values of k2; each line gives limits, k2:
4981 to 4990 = 2.9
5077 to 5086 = 3.5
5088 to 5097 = 3.3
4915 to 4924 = 1.7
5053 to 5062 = 3.7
